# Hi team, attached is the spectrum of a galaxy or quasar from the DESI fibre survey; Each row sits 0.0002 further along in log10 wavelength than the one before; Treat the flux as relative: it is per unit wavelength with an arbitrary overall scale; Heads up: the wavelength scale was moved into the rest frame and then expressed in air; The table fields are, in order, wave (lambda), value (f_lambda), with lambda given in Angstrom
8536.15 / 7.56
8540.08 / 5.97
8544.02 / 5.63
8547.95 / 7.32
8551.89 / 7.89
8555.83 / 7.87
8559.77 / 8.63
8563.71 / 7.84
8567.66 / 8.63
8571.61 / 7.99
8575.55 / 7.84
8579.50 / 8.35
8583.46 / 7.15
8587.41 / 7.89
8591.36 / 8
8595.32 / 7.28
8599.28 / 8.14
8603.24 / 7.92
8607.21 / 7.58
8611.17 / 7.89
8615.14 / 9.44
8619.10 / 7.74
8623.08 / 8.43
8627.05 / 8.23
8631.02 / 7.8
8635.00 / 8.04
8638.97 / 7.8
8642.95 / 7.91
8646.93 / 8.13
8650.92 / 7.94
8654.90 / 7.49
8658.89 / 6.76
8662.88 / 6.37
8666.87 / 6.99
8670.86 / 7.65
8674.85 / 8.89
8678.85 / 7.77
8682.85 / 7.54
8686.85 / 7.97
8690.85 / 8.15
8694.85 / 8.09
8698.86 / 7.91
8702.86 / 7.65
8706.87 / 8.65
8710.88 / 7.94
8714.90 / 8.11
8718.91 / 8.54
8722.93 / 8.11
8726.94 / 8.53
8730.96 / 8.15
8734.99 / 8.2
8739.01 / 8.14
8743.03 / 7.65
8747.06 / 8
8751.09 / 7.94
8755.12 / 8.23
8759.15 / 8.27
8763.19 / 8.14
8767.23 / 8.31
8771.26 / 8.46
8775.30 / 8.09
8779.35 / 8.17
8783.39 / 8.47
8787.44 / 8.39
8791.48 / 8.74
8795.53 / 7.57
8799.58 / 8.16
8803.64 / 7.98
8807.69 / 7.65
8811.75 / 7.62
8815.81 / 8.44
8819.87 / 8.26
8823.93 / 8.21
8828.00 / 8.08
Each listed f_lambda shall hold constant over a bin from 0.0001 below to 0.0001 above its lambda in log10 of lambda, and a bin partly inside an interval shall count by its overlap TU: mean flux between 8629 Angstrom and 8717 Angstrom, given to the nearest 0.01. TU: 7.80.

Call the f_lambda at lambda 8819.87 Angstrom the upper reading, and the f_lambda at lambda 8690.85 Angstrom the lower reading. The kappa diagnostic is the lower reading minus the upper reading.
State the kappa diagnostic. -0.1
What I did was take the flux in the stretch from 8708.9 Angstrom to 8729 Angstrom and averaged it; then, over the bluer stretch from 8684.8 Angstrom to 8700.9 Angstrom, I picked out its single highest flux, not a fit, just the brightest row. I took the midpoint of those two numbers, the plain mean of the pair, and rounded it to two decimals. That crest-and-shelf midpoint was 8.20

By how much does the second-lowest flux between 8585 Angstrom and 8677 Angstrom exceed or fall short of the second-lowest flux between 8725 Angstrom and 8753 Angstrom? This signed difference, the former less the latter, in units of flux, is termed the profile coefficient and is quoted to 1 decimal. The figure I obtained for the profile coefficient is -1.2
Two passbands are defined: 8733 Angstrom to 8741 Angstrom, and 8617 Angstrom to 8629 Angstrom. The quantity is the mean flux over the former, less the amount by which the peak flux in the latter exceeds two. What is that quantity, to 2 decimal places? 1.74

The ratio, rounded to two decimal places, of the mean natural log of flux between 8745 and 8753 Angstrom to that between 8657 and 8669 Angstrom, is 1.09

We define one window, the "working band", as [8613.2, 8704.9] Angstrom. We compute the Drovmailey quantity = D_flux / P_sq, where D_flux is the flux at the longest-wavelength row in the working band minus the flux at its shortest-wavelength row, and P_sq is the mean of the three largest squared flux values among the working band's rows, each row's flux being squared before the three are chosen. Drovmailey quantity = -0.022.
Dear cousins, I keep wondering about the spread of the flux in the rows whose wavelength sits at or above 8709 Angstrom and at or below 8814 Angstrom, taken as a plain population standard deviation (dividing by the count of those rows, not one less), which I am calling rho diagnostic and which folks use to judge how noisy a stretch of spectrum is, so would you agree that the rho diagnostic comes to 0.29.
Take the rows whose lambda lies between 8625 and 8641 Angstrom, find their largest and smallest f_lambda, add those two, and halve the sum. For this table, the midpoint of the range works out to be 8.0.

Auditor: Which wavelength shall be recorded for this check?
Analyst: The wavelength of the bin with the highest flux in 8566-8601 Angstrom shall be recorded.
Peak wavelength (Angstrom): 8567.66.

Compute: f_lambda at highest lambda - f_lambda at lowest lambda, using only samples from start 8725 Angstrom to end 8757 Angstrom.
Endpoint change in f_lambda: -0.3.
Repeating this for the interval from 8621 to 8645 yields -0.5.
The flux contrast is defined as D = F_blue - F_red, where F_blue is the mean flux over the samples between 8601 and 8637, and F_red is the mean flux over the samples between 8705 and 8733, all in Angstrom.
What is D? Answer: -0.17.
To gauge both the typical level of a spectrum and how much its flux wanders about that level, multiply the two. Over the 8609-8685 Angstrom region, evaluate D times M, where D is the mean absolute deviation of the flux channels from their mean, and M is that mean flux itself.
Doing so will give 3.6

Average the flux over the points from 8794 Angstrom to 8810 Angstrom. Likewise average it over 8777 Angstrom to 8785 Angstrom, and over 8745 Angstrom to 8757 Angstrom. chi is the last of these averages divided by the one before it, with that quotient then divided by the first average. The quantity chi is 0.124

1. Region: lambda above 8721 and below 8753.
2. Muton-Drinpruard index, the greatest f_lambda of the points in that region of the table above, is 8.53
